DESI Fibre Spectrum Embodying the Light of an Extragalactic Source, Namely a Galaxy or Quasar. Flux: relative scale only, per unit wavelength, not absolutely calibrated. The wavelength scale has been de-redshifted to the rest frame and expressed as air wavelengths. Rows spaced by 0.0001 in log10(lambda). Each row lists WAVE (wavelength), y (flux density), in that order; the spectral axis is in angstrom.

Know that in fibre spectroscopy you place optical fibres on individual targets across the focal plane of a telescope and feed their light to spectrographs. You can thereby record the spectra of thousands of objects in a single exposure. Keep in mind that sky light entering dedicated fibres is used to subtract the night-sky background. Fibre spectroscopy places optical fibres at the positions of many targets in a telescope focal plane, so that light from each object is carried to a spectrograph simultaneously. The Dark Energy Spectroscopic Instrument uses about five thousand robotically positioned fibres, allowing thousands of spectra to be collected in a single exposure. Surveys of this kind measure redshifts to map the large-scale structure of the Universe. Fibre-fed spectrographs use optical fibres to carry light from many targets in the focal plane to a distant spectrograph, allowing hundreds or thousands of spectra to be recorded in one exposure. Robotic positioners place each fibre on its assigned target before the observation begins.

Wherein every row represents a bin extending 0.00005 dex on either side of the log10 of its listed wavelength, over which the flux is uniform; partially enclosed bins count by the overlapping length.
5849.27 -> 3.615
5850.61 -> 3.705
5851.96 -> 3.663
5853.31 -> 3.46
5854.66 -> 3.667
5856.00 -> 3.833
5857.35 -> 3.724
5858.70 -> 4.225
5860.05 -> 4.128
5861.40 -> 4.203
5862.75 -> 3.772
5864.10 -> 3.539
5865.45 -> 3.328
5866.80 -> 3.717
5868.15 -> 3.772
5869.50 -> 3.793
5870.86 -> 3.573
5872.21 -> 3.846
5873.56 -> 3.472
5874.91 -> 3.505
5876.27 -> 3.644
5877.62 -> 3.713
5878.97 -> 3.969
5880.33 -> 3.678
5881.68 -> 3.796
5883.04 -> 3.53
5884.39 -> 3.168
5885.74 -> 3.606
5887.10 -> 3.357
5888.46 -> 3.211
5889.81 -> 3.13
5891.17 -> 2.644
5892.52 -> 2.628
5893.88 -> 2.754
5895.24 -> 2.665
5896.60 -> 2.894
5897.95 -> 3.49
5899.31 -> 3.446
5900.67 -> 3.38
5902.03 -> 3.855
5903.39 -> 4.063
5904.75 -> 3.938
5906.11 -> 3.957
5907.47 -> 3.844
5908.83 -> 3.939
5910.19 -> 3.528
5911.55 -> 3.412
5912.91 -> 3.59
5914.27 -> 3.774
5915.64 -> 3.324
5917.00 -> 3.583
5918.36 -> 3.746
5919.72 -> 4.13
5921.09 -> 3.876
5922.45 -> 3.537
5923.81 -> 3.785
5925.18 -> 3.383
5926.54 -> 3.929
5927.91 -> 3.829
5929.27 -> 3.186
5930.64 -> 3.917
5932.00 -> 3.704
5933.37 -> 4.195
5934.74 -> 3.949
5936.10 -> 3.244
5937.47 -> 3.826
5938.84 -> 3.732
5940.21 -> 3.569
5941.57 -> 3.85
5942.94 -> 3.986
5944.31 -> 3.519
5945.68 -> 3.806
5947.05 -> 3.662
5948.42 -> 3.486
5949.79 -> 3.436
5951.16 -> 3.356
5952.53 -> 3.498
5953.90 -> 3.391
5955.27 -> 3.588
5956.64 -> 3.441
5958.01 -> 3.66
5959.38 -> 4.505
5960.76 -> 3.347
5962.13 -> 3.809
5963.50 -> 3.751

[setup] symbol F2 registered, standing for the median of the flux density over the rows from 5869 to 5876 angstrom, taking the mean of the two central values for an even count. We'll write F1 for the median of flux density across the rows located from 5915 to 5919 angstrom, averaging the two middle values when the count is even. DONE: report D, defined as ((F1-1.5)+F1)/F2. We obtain 1.59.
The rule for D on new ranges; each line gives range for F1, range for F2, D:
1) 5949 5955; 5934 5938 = 1.39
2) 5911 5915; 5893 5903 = 1.68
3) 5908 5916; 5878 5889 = 1.57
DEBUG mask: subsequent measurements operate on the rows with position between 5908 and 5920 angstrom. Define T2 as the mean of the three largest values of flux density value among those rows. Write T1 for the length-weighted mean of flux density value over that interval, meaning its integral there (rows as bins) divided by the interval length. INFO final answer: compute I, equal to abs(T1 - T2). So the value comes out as 0.290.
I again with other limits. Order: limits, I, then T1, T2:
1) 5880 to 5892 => 0.364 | 3.33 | 3.69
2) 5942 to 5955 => 0.242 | 3.58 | 3.82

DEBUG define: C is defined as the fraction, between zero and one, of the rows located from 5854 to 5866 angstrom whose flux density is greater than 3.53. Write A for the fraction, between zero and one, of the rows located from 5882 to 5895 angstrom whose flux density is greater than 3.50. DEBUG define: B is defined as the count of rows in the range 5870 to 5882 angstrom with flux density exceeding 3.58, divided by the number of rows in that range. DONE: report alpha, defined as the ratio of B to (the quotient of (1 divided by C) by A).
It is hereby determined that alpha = 0.1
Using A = 0.22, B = 0.67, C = 0.9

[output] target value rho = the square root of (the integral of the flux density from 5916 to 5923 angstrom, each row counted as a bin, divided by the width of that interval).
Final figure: 1.94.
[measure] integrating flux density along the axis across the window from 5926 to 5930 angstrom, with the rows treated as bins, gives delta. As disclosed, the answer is 14.5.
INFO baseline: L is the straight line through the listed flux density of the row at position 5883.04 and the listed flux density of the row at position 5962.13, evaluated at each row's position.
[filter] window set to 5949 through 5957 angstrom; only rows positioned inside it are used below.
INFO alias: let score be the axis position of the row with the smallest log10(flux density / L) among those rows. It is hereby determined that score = 5951.16 angstrom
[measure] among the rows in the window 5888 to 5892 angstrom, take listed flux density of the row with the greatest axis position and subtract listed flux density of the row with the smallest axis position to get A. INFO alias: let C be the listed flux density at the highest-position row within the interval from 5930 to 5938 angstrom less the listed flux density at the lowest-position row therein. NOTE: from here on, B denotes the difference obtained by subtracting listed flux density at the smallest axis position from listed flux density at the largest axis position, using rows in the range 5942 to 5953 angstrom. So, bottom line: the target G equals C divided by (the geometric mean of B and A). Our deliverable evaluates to -0.2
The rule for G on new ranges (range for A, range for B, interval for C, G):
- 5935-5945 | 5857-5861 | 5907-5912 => -1.3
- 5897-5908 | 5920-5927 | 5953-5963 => 3.1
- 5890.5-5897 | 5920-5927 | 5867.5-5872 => -1.7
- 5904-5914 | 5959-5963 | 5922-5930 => -0.7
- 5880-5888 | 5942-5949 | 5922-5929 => 0.7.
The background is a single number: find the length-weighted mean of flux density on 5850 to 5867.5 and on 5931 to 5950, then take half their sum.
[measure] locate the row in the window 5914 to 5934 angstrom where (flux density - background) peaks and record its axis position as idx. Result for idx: 5933.37 angstrom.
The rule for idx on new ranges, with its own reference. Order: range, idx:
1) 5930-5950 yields 5933.37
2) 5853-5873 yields 5858.70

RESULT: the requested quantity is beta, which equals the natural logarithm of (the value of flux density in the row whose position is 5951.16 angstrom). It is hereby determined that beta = 1.21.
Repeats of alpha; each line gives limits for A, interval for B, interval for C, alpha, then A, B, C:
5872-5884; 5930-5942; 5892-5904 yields 0.2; 0.89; 0.78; 0.2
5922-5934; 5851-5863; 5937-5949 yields 0.5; 0.78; 0.89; 0.8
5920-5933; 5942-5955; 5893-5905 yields 0.1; 0.78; 0.33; 0.3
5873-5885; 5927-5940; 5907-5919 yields 0.4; 0.78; 0.78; 0.7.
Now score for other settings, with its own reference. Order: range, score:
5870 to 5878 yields 5873.56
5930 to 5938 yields 5936.10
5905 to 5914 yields 5911.55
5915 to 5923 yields 5915.64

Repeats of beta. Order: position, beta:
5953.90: 1.22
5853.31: 1.24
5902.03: 1.35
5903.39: 1.40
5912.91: 1.28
